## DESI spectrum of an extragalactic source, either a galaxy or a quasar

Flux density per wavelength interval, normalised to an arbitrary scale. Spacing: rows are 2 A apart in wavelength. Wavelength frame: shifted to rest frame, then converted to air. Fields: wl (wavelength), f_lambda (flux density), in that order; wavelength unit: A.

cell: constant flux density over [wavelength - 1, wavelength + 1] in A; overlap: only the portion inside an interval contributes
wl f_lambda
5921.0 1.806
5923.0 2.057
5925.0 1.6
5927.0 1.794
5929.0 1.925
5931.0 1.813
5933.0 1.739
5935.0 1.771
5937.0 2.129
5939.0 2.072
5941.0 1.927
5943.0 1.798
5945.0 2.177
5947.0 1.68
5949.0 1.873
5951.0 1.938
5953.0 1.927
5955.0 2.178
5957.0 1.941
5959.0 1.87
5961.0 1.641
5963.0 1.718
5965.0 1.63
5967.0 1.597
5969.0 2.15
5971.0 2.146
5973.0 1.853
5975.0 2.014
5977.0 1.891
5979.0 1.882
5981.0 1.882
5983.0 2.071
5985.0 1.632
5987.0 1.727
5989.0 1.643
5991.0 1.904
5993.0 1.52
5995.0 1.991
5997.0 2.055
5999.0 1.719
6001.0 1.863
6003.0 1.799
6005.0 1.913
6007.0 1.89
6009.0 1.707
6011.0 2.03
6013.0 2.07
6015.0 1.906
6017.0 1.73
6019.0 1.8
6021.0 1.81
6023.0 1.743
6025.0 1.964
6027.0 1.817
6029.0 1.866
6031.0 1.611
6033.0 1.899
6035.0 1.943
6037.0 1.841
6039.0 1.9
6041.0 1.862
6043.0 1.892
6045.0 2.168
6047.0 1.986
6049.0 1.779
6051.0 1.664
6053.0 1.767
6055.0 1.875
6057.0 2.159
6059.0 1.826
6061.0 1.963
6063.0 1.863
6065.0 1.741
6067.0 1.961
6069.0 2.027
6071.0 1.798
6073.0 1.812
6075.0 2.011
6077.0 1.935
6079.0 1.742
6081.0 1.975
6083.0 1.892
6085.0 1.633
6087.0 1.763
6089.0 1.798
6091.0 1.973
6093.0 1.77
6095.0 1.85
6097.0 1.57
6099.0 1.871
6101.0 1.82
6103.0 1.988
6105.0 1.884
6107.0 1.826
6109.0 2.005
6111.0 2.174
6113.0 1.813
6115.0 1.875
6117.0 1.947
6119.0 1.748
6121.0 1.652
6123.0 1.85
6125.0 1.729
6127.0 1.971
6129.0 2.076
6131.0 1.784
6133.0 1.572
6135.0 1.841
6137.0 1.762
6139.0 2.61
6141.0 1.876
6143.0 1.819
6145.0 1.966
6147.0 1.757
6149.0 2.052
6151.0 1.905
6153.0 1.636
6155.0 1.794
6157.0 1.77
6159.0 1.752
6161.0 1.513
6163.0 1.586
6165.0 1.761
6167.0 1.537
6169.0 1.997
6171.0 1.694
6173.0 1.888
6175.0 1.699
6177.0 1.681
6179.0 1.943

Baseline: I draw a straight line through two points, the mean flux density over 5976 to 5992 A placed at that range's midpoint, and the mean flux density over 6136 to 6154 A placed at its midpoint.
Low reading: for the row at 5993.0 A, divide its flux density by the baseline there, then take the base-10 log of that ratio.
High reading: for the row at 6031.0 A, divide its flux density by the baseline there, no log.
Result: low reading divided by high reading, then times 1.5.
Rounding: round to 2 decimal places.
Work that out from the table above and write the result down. -0.14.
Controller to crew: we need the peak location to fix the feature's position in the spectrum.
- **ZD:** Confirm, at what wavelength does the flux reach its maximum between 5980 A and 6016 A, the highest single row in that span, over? 5983.0 A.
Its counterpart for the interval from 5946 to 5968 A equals 5955.0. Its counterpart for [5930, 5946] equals 5945.0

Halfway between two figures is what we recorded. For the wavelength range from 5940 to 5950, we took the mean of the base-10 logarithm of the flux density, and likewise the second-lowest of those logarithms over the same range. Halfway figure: 0.265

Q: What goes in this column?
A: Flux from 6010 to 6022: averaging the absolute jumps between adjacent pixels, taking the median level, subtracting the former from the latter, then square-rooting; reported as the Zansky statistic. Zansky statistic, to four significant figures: 1.329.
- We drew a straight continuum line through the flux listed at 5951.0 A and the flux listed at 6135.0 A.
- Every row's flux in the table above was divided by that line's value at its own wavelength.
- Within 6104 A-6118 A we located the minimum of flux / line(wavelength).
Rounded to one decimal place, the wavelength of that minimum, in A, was 6113.0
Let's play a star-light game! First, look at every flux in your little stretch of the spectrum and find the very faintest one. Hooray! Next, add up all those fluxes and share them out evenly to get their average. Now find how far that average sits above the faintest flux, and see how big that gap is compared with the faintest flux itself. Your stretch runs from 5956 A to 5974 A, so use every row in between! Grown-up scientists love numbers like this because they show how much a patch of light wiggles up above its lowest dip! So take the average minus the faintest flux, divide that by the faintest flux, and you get 0.151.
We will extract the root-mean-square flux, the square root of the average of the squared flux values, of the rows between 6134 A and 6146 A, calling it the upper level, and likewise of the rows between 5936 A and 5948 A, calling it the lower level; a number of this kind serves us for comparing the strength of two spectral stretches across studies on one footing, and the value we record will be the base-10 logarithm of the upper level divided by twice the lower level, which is -0.295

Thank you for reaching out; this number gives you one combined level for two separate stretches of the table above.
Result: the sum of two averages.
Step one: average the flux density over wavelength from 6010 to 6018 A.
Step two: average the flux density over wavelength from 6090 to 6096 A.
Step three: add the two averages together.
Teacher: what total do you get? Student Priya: 3.80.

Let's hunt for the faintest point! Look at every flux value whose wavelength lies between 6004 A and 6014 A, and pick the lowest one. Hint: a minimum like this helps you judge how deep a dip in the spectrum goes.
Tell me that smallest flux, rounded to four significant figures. 1.707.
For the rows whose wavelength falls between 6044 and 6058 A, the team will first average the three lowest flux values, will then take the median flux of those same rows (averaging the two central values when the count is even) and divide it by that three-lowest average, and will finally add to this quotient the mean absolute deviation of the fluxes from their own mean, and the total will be 1.24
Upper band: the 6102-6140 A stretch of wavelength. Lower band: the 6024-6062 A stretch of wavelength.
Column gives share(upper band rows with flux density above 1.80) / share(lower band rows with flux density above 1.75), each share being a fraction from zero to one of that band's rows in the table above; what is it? 0.76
